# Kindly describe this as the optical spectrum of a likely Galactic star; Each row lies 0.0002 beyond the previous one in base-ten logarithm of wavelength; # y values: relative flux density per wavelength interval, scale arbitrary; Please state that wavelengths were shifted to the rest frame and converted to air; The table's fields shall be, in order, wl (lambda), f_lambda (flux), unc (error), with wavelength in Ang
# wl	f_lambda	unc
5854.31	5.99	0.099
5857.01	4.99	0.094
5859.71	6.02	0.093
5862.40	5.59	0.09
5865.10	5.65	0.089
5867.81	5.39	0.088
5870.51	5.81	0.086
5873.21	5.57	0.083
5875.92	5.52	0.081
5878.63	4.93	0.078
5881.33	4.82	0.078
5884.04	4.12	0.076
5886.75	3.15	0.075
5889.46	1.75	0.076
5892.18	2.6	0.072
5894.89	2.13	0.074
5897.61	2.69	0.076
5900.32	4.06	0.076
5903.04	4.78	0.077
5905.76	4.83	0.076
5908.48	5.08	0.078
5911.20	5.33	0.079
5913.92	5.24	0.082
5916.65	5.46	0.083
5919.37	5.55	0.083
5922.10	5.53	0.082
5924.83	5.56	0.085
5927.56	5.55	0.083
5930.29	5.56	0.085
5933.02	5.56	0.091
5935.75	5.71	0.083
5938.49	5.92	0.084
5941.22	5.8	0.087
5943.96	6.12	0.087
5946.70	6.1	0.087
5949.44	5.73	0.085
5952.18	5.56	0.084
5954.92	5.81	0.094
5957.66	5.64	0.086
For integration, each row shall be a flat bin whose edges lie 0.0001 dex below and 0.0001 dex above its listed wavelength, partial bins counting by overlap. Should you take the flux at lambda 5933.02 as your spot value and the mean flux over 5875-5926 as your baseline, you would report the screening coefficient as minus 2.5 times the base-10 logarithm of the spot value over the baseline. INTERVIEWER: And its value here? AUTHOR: -0.26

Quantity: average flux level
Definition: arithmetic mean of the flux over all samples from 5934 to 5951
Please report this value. 5.9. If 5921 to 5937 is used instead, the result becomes 5.6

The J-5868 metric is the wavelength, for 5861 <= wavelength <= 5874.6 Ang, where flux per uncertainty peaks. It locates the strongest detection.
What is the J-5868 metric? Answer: 5870.51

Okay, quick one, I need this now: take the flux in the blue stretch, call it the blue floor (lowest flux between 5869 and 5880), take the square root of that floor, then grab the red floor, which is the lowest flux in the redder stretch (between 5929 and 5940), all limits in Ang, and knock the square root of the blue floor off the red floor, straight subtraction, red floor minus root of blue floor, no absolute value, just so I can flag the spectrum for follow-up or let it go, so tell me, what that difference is 3.3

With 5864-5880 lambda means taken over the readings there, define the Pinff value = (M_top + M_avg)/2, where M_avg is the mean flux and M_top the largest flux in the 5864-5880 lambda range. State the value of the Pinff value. 5.64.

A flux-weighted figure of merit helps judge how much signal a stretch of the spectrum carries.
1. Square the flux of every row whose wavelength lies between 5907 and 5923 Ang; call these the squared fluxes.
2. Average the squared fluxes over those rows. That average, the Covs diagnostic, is 29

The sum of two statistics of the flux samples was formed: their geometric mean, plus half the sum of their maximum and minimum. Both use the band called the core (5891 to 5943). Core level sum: 8.7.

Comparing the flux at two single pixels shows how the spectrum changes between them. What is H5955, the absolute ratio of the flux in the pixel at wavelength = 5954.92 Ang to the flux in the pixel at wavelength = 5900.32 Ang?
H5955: 1.43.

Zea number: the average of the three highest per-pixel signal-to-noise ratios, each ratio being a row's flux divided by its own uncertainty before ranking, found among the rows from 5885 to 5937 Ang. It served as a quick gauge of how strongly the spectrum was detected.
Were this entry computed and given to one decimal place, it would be 67.9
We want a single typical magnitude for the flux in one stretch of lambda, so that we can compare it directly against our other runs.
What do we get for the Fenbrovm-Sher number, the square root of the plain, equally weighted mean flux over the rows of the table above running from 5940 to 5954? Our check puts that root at 2.42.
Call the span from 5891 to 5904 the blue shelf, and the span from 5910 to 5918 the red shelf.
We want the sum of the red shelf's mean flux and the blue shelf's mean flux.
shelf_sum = 8.6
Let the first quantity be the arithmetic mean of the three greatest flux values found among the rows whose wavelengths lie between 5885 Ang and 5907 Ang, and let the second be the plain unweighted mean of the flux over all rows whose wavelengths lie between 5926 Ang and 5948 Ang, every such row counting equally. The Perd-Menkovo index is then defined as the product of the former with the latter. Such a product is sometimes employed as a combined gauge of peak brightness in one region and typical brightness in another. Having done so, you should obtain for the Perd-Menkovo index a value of 26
